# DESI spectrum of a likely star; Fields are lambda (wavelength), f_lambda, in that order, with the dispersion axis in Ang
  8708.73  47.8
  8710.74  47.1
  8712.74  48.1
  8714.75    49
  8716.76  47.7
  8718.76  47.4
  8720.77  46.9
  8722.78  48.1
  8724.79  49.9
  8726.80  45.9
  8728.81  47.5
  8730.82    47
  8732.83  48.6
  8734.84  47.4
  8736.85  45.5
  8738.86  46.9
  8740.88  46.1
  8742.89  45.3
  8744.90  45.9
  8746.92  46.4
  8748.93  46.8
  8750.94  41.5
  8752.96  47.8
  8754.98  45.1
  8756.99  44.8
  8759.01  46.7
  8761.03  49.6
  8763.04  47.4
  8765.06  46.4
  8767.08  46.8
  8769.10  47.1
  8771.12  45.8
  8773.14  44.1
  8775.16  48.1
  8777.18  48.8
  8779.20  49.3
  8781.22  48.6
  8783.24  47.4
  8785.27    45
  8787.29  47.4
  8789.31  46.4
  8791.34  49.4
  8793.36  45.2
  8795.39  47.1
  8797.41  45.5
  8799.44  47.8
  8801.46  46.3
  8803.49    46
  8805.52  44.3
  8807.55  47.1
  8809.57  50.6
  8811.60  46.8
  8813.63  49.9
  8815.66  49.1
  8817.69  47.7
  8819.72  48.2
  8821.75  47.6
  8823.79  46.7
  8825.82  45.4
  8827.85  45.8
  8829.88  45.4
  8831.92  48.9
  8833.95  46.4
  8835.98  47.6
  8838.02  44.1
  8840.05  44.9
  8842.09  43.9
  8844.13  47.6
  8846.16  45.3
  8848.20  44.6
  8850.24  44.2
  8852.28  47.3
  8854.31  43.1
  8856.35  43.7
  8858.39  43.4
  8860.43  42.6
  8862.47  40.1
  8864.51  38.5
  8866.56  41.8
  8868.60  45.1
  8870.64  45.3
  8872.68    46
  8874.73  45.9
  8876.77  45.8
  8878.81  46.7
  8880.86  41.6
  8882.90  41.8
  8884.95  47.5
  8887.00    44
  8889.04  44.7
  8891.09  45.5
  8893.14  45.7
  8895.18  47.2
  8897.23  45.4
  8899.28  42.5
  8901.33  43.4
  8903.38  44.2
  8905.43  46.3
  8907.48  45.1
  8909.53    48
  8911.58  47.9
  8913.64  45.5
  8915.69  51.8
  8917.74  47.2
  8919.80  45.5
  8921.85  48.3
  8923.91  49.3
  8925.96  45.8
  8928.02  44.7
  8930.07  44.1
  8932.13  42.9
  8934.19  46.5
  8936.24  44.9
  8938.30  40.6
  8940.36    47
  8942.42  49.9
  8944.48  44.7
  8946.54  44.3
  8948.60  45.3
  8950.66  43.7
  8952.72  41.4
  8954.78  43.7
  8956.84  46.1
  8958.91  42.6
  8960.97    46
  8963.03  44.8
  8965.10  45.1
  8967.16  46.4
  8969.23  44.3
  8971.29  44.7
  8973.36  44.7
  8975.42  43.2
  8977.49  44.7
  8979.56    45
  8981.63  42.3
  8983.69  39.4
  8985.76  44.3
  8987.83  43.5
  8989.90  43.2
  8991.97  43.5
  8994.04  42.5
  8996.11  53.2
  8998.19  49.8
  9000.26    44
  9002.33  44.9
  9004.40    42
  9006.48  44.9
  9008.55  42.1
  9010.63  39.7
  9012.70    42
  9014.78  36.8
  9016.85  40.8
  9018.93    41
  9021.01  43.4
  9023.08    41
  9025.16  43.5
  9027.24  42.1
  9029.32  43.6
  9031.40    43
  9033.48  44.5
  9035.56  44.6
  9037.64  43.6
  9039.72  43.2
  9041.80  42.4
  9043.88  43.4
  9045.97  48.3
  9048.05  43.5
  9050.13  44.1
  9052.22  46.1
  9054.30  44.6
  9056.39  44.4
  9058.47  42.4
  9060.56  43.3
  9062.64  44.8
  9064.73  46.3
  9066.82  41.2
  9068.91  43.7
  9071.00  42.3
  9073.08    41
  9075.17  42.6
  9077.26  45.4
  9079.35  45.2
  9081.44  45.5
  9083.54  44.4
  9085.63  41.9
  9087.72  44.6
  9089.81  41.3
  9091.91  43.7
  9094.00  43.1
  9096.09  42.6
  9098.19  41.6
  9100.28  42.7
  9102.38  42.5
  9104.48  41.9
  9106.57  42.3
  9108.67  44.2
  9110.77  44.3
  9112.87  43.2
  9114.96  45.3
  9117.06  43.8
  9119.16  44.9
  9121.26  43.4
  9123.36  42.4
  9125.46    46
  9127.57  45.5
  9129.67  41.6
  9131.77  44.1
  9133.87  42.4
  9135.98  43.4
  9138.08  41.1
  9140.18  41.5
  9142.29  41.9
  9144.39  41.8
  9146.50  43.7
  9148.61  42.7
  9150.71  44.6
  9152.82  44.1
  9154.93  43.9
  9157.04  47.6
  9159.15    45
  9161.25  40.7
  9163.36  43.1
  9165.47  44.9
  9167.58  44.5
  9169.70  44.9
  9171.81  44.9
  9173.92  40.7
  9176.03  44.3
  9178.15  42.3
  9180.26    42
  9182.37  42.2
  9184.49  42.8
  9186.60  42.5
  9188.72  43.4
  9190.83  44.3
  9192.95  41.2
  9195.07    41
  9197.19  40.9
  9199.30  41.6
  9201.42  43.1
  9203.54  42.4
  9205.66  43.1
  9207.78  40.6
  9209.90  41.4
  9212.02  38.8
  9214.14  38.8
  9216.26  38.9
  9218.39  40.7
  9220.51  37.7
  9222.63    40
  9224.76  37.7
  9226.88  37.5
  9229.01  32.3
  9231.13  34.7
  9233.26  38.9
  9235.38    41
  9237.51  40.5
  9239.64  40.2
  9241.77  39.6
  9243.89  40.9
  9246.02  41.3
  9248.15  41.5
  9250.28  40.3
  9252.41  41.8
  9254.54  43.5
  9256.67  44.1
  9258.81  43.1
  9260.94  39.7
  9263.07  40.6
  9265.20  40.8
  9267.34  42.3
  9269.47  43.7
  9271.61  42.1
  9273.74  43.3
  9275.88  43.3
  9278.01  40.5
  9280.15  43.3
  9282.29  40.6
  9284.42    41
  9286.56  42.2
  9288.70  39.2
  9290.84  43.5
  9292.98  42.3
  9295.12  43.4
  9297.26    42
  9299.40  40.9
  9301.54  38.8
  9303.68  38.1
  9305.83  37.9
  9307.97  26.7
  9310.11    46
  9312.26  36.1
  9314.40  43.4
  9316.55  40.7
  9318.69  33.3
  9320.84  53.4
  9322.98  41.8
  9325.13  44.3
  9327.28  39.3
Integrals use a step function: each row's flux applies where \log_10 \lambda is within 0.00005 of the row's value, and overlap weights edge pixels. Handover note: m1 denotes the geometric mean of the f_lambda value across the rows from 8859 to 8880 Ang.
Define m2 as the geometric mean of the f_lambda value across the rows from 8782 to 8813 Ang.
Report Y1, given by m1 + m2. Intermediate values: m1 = 44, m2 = 46.8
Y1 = 90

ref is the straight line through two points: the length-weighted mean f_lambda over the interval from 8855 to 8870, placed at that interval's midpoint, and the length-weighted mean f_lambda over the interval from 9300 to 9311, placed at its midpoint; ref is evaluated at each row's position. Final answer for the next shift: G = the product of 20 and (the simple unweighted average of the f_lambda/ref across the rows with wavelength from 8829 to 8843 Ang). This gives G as 21.6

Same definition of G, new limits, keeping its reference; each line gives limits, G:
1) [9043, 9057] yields 22.3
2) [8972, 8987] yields 21.2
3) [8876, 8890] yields 21.2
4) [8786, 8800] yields 21.8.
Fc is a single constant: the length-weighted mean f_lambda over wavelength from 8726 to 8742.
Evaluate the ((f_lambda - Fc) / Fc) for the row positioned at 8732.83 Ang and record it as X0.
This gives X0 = 0.037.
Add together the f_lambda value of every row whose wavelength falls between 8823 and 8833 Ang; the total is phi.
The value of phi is 232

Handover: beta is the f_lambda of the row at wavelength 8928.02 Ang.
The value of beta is 44.7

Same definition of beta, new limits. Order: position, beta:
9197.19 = 40.9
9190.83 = 44.3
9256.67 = 44.1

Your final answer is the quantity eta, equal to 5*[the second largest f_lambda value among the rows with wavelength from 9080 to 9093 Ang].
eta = 223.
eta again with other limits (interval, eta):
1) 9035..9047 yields 223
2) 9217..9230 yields 200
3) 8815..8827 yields 241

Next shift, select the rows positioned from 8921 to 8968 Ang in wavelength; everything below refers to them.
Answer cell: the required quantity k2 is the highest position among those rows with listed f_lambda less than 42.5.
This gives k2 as 8952.72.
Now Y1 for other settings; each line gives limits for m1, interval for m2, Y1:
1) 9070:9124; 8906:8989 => 88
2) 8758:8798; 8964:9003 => 92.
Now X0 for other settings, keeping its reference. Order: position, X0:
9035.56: -0.048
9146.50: -0.068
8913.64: -0.029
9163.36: -0.080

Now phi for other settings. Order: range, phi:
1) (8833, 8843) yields 227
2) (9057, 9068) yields 218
